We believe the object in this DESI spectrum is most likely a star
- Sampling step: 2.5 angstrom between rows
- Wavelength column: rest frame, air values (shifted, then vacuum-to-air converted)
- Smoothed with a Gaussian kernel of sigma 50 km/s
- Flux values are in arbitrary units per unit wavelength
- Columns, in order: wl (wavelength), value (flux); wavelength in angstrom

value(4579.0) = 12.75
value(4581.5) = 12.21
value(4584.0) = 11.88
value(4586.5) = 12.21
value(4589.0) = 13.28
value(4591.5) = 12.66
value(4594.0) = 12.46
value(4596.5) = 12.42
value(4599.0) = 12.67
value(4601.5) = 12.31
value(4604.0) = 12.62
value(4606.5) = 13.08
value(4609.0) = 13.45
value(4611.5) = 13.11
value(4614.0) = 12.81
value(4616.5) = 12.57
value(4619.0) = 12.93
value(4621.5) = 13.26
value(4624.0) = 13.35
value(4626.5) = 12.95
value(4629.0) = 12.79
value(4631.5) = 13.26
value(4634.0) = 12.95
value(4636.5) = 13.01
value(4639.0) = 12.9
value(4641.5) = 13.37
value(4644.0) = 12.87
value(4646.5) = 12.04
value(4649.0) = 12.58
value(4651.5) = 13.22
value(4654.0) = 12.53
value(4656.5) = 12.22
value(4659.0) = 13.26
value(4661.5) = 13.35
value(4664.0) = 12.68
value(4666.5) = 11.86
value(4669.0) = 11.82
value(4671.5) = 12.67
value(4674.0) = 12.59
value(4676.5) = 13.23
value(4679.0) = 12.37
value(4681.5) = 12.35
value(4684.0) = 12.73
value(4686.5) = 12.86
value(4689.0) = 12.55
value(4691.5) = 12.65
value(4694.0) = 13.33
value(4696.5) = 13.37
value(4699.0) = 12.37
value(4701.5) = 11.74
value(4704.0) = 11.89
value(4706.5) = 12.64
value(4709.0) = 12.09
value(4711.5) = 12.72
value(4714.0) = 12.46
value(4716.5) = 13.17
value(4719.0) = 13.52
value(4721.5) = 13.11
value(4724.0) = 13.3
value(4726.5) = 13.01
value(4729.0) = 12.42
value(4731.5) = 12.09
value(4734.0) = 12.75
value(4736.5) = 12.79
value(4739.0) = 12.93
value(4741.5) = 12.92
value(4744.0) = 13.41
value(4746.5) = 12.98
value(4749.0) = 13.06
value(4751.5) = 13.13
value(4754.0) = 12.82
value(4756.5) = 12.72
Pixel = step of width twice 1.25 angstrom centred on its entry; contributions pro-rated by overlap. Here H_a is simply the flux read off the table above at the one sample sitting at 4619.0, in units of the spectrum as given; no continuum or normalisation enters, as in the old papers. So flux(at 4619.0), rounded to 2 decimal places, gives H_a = 12.93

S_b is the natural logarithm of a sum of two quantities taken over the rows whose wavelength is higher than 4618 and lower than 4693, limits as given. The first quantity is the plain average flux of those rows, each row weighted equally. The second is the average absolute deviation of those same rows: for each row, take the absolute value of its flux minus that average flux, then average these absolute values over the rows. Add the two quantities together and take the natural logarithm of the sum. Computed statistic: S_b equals 2.57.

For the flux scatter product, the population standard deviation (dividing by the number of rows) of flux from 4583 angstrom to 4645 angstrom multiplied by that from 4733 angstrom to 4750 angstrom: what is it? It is 0.08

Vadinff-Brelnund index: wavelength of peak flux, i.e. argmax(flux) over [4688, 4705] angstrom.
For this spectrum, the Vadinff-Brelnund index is 4696.5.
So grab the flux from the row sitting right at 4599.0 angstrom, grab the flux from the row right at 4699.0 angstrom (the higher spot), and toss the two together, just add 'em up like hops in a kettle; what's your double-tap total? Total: 25.0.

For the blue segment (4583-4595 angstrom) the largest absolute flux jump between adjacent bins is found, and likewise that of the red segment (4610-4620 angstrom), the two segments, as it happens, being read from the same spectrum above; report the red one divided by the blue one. 0.34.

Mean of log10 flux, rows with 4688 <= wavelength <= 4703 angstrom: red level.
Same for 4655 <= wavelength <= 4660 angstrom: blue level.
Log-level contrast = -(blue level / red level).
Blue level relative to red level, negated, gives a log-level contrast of -1.00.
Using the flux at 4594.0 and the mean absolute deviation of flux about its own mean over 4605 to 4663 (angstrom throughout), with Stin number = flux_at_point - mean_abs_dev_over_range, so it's 12.2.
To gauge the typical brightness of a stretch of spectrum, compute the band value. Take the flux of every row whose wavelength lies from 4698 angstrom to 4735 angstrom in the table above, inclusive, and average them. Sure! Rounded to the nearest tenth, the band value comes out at 12.6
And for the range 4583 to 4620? 12.7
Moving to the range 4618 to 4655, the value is 12.9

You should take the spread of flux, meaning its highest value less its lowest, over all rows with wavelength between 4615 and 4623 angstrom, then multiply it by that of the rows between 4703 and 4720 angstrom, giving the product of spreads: 1.1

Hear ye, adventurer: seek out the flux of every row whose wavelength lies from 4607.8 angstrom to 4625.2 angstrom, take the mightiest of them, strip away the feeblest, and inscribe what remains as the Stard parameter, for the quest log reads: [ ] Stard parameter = 0.88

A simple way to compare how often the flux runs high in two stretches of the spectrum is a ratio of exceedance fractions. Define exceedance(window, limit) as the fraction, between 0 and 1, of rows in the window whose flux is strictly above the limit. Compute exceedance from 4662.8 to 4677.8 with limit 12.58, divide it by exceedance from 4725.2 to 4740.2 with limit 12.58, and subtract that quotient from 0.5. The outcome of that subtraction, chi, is -0.5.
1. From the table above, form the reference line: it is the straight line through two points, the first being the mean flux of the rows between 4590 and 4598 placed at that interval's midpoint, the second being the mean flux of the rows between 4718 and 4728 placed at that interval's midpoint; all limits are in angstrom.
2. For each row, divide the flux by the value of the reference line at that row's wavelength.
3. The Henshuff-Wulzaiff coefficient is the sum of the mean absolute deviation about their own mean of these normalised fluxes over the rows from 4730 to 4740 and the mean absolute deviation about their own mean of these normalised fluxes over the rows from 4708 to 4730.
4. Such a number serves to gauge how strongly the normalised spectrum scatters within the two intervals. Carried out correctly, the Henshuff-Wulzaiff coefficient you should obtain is 0.049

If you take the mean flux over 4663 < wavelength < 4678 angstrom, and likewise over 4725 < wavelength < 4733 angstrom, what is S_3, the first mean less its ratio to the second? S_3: 11.5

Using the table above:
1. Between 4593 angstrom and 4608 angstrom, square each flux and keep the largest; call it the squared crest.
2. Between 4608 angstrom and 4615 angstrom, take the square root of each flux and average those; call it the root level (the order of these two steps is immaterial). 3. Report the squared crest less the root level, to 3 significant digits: 167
